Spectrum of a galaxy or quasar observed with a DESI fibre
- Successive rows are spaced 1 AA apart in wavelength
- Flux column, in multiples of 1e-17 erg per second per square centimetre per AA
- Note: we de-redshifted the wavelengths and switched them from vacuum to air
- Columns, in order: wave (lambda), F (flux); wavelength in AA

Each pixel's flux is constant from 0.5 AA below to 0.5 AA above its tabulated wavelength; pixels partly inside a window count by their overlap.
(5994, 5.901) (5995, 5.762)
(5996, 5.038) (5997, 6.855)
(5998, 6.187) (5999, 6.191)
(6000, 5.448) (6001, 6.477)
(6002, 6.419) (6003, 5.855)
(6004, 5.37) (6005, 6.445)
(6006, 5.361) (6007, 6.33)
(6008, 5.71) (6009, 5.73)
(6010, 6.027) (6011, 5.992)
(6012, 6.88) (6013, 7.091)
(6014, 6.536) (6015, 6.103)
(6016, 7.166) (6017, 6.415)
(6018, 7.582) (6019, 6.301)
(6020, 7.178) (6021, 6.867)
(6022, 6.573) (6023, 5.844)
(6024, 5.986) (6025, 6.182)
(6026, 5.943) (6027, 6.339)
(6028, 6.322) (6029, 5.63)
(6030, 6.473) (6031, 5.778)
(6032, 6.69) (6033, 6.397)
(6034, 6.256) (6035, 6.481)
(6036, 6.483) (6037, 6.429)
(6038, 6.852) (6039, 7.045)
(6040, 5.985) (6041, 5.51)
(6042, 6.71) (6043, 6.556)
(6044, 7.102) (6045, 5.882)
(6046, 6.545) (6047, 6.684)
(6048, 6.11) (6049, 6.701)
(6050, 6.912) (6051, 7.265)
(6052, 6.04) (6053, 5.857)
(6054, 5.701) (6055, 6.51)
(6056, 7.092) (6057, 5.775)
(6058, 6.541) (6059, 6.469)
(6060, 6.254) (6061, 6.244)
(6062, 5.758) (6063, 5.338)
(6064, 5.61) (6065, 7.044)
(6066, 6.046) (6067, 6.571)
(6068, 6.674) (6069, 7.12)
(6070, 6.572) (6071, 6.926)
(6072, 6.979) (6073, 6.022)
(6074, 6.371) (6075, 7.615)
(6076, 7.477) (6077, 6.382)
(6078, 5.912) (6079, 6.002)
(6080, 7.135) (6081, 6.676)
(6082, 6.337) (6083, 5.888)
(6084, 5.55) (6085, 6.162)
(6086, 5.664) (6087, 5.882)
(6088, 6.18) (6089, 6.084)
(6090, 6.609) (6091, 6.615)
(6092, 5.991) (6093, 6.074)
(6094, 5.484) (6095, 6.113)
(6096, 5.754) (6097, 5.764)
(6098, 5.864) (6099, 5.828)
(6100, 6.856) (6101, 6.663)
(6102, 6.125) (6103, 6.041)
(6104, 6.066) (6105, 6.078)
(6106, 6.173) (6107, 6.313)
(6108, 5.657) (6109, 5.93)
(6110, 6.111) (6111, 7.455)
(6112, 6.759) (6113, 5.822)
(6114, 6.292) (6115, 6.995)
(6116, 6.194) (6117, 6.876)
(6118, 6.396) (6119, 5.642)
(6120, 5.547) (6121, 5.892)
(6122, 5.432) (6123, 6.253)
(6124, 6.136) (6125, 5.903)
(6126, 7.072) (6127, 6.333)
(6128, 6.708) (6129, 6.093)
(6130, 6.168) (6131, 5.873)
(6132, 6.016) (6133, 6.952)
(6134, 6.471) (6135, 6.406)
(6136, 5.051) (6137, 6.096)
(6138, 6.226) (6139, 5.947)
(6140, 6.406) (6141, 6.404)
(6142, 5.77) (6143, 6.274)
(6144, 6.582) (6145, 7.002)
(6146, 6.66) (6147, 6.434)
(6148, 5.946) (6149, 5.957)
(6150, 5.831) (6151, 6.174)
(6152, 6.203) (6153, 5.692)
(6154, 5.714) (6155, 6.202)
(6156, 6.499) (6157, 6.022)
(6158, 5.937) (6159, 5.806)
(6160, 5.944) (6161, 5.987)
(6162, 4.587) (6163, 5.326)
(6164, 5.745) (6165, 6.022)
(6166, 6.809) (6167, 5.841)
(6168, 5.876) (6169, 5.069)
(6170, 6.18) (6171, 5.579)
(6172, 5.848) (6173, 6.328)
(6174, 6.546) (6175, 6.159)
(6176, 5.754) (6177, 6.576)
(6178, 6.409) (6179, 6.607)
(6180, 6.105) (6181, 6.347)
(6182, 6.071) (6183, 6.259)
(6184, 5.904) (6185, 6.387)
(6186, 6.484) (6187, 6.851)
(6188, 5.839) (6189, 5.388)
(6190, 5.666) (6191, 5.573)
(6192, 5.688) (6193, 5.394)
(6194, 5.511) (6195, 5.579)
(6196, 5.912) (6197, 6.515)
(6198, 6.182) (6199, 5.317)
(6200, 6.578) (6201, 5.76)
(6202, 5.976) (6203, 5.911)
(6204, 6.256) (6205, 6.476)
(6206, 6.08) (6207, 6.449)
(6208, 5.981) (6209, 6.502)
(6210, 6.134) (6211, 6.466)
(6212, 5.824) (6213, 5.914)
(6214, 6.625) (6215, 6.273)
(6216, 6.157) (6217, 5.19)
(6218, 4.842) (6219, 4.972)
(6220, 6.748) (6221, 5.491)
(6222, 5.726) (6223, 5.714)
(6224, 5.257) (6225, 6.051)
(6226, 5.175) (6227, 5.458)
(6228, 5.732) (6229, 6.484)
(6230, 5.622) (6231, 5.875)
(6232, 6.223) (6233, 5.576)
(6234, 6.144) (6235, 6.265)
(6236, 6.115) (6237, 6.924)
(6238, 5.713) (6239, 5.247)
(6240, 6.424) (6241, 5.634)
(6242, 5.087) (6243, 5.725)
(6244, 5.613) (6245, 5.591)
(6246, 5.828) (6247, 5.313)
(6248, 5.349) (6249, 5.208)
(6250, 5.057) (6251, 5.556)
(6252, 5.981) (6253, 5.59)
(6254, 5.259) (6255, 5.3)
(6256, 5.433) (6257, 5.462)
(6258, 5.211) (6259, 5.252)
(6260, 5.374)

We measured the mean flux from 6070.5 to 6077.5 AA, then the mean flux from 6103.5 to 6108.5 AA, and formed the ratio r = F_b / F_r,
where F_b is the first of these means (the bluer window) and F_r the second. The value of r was 1.13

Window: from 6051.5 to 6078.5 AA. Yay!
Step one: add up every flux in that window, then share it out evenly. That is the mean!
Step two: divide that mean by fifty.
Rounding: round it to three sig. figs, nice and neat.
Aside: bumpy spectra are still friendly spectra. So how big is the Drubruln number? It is 0.128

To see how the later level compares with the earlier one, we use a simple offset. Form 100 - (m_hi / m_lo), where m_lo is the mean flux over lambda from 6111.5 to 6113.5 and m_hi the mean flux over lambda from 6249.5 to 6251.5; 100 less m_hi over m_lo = 99.2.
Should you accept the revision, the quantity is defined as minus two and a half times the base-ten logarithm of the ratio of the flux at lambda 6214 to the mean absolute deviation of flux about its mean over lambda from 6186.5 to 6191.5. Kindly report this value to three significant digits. -3.06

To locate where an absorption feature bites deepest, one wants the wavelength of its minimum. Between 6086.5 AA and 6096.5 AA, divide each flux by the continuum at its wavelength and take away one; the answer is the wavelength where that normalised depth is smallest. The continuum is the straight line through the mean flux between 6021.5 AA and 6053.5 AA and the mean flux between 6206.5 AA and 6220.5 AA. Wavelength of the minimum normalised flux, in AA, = 6094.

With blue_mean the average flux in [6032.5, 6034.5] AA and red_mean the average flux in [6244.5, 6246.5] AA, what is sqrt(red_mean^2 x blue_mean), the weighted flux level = 14.4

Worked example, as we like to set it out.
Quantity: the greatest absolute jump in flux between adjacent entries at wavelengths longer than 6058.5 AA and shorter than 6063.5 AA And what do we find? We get 0.49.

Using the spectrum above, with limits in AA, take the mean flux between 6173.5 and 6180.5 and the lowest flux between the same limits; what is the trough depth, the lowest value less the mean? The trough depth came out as -0.55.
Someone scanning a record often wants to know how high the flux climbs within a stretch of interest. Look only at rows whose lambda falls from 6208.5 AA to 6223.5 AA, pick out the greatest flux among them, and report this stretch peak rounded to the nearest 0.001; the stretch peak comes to 6.748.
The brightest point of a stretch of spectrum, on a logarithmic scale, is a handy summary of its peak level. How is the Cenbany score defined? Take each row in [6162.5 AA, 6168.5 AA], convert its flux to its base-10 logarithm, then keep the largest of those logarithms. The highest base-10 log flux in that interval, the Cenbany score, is 0.833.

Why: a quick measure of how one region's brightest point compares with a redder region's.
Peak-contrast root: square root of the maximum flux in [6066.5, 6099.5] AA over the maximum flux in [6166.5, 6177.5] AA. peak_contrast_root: 1.08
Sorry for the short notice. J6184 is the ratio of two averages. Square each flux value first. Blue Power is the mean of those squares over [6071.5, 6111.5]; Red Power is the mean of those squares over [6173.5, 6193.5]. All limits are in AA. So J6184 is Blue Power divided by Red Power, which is 1.05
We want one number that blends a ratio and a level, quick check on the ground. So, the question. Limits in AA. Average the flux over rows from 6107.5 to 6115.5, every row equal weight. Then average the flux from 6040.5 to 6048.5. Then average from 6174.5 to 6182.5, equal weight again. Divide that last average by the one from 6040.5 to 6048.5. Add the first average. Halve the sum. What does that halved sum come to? 3.68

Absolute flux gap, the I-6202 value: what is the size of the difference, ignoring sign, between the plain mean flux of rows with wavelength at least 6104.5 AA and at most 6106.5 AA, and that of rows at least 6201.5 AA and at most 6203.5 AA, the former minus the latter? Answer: 0.18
